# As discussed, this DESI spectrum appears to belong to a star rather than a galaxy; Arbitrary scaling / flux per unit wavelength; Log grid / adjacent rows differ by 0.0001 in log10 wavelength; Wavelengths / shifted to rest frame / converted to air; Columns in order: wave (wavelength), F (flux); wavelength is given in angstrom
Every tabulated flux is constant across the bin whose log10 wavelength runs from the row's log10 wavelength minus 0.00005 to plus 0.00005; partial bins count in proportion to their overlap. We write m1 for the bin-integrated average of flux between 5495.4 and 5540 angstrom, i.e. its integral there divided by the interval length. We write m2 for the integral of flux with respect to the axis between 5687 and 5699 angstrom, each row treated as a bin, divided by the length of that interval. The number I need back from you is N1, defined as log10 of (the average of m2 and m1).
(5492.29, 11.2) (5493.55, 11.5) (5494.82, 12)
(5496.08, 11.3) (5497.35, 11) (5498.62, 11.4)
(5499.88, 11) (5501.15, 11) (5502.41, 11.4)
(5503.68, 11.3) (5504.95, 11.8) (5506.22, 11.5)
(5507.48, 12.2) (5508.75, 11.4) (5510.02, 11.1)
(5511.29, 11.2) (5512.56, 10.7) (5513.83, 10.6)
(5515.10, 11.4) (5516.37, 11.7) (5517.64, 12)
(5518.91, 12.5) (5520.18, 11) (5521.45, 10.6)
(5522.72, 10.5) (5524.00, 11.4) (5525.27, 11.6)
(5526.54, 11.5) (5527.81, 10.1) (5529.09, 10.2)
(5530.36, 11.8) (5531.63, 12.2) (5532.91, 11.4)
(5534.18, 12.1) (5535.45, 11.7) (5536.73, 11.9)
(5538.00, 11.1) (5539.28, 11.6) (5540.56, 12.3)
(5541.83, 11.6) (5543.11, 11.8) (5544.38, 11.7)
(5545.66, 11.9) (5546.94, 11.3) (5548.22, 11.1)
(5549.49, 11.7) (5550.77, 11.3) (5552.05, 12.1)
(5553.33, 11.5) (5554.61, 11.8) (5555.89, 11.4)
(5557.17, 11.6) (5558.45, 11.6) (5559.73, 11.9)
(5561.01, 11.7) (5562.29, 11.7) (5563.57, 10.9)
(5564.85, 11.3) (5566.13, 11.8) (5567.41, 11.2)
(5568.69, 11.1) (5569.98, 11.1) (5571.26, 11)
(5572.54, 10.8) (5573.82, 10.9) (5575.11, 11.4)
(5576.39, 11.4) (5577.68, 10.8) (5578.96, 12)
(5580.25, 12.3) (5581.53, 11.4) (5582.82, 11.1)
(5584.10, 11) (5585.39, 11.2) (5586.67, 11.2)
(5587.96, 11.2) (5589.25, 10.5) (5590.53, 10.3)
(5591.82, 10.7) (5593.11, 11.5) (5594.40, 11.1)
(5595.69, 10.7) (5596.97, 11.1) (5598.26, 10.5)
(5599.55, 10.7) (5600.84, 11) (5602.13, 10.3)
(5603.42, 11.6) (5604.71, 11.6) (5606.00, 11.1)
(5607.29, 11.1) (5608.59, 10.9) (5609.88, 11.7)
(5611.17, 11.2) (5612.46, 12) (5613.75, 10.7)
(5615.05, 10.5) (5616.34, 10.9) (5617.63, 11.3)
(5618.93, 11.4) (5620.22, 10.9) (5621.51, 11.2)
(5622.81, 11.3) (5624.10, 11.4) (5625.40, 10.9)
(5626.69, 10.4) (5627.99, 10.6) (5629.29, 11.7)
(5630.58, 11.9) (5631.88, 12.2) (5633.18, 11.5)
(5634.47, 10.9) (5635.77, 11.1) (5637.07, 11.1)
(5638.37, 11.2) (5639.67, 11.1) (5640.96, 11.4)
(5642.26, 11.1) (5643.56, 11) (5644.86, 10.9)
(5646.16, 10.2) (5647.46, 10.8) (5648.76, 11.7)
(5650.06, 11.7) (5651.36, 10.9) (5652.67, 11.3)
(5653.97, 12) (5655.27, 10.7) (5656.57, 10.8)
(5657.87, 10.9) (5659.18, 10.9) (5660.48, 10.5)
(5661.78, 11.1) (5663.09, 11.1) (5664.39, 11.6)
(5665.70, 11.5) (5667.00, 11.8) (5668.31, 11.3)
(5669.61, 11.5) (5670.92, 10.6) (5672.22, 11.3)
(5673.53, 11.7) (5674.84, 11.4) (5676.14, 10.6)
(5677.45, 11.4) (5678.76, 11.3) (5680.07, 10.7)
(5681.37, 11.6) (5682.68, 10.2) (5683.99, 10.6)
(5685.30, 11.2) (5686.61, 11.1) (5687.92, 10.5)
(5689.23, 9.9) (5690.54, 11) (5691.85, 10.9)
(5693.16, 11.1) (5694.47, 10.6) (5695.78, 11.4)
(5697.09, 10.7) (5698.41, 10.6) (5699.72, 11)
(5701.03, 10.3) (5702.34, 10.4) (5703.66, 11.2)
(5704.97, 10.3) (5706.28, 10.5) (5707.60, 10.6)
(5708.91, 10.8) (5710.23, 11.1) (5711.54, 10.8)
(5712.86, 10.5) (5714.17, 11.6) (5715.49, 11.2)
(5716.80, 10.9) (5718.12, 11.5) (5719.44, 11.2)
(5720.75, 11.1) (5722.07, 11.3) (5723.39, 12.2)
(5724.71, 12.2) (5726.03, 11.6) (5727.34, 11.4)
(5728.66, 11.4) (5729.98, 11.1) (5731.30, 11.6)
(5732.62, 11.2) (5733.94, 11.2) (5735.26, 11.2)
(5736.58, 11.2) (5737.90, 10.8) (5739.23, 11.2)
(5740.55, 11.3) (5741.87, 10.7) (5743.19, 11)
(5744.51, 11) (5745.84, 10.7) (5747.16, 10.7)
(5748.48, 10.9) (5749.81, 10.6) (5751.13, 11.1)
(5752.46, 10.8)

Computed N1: 1.04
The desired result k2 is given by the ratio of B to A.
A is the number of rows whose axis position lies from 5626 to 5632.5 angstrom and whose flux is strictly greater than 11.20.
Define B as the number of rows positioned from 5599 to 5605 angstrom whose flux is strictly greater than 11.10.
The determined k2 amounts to 0.7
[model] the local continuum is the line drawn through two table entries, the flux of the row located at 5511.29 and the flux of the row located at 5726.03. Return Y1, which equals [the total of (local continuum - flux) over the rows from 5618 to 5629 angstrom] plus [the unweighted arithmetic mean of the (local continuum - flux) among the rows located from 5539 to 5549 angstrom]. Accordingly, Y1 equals 2.8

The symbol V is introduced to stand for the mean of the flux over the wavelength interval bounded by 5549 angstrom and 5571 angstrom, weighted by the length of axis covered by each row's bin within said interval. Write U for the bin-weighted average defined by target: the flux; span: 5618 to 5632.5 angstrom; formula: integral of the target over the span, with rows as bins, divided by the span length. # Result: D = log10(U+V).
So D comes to 1.357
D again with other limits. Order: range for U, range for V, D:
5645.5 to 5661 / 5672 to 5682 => 1.348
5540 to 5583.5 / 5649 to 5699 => 1.353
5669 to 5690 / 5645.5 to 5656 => 1.345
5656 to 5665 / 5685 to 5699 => 1.338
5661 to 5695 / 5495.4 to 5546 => 1.352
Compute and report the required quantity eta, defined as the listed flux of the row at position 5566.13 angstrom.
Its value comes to 11.8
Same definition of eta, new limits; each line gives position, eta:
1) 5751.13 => 11.1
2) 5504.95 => 11.8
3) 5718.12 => 11.5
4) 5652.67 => 11.3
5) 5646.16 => 10.2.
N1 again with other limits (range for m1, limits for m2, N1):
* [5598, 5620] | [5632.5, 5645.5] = 1.05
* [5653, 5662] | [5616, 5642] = 1.05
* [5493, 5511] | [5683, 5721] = 1.05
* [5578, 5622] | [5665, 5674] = 1.05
